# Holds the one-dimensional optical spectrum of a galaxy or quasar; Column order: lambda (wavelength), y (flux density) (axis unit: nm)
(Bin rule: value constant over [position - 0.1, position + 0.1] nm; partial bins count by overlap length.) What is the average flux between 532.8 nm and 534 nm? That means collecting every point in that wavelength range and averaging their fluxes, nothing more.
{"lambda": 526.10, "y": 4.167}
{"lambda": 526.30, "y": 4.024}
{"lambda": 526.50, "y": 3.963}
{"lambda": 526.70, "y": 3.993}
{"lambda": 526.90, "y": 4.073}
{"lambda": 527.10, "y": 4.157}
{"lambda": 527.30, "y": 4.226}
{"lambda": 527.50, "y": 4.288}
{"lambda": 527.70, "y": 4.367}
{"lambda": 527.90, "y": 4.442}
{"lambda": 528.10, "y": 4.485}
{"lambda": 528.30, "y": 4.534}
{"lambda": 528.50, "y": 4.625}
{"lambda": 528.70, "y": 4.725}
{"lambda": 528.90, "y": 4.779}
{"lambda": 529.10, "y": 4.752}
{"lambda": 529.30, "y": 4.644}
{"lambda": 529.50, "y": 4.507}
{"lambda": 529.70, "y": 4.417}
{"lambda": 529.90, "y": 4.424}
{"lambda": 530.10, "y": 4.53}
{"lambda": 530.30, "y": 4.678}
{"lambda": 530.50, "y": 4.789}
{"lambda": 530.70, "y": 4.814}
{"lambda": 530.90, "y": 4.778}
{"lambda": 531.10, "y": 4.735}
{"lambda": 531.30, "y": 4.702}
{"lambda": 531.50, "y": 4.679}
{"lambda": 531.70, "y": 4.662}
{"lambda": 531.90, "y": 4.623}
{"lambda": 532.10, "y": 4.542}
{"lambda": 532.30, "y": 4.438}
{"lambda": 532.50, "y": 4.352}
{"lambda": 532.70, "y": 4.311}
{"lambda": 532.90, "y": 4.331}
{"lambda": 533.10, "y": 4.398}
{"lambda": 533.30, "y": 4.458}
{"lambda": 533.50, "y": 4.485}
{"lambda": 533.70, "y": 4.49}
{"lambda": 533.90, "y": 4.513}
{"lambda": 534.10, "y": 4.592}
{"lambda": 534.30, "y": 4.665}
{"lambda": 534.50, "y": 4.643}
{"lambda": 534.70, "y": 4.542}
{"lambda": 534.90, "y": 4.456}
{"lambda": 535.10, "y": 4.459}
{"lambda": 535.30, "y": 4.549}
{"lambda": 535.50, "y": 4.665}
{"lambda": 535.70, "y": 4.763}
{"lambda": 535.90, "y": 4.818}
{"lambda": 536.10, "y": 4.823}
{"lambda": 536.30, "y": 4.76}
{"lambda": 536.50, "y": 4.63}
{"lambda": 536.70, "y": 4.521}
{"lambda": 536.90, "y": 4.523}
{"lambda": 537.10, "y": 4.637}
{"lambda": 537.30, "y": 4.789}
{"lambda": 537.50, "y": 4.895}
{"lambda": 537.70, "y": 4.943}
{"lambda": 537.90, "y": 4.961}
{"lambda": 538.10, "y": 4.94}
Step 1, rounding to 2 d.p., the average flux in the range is 4.45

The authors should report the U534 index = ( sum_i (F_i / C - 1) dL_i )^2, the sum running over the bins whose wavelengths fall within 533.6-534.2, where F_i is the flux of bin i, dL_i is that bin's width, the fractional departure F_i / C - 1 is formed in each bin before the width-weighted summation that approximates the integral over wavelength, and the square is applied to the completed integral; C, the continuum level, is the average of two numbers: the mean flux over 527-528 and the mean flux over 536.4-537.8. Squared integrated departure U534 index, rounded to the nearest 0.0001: 0.0000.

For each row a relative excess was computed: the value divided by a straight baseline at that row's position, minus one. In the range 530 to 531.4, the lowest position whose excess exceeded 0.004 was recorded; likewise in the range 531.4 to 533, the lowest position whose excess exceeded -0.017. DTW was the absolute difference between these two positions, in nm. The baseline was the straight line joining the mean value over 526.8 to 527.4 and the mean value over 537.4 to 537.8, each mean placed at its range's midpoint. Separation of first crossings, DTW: 1.40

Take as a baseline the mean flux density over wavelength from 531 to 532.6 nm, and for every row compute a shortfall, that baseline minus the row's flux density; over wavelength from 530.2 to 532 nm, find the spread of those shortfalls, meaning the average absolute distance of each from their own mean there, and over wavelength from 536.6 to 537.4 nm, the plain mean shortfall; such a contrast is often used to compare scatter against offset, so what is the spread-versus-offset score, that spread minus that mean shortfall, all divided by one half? 0.16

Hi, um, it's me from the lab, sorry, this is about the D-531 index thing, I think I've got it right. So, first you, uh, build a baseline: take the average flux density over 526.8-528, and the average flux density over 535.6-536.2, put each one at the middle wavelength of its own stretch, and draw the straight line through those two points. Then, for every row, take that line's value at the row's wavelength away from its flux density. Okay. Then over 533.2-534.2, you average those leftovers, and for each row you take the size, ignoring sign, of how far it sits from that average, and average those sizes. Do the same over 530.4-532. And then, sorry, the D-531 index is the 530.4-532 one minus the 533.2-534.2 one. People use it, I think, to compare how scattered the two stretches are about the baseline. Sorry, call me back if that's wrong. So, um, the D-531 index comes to 0.058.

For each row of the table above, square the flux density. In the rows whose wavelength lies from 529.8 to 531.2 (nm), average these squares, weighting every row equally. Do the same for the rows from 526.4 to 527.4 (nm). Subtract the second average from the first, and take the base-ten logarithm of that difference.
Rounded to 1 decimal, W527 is 0.7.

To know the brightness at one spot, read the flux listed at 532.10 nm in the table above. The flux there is 4.542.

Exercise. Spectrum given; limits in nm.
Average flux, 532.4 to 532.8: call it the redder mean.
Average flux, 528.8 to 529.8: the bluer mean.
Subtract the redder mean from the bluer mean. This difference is 0.29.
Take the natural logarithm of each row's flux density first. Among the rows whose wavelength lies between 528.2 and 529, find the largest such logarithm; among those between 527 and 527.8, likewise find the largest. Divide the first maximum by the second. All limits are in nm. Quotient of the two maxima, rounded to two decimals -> 1.06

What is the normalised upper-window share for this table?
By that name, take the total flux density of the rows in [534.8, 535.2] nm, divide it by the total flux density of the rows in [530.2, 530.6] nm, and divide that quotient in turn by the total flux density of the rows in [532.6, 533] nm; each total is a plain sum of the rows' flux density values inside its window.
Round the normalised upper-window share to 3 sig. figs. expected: 0.109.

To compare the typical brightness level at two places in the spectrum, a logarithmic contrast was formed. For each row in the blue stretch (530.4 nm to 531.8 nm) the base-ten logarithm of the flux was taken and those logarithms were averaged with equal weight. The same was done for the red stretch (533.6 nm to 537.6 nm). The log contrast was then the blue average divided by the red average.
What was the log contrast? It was 1.01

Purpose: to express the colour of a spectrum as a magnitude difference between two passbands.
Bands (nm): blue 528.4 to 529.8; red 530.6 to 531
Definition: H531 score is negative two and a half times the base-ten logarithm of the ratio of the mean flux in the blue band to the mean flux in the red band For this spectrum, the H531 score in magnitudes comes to 0.037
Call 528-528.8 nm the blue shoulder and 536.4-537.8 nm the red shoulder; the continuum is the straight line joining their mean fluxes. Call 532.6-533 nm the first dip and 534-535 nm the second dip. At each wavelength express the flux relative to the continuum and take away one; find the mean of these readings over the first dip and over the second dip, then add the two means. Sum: -0.090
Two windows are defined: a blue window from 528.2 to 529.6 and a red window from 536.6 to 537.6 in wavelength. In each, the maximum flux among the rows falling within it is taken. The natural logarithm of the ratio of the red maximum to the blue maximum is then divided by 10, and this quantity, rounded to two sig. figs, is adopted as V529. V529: 0.0024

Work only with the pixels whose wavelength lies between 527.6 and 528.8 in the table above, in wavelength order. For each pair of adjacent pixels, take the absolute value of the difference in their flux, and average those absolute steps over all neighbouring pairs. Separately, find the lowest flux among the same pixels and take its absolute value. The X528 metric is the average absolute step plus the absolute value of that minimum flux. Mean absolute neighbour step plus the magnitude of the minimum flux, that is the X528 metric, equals 4.44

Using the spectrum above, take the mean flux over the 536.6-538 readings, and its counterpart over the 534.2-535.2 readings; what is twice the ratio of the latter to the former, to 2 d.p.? 1.92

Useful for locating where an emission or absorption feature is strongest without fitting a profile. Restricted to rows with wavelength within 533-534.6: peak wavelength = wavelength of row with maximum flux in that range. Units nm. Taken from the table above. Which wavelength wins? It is 534.30 nm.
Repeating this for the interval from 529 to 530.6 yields 530.50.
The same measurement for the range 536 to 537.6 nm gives 537.50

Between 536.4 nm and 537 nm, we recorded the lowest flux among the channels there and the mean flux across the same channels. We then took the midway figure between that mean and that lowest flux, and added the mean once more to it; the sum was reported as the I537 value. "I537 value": 9.1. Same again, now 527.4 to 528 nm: 8.7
